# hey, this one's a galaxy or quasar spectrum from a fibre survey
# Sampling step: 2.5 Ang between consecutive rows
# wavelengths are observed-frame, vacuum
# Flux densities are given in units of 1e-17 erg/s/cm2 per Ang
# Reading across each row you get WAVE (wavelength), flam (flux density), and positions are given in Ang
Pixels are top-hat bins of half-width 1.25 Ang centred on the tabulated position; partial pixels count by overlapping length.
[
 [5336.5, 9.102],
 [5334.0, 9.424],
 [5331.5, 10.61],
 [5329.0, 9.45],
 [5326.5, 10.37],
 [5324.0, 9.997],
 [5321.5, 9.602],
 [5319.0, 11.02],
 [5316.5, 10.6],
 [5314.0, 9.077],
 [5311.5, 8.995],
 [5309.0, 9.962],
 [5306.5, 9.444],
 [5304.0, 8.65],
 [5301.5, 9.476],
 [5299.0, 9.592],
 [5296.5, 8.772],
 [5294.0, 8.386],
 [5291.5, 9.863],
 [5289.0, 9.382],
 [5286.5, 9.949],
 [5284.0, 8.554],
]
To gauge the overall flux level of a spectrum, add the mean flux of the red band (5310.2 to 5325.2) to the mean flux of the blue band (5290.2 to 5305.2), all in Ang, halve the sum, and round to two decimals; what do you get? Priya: 9.50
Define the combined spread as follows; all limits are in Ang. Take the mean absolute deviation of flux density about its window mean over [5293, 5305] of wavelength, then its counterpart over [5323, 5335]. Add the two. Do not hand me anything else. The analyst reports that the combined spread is 0.87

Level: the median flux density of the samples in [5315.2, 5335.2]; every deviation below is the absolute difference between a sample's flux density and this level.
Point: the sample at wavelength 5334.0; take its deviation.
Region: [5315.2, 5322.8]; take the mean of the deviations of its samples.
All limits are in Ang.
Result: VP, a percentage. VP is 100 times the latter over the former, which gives 81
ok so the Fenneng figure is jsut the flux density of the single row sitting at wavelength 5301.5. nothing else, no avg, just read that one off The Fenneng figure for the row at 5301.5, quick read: 9.476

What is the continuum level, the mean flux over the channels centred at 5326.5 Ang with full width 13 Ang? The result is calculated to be 10.0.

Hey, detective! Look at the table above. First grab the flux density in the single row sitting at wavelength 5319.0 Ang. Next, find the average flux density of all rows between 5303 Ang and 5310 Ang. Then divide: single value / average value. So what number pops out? 1.18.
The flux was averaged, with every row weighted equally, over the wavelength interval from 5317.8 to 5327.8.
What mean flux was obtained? 10.2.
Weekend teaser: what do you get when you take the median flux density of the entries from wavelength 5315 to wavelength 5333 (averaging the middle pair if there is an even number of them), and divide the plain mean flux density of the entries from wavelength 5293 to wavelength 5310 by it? 0.886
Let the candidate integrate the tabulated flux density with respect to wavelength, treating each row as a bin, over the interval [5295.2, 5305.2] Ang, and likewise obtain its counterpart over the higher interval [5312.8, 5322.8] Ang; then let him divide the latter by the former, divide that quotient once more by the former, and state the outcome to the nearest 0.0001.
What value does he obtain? 0.0121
